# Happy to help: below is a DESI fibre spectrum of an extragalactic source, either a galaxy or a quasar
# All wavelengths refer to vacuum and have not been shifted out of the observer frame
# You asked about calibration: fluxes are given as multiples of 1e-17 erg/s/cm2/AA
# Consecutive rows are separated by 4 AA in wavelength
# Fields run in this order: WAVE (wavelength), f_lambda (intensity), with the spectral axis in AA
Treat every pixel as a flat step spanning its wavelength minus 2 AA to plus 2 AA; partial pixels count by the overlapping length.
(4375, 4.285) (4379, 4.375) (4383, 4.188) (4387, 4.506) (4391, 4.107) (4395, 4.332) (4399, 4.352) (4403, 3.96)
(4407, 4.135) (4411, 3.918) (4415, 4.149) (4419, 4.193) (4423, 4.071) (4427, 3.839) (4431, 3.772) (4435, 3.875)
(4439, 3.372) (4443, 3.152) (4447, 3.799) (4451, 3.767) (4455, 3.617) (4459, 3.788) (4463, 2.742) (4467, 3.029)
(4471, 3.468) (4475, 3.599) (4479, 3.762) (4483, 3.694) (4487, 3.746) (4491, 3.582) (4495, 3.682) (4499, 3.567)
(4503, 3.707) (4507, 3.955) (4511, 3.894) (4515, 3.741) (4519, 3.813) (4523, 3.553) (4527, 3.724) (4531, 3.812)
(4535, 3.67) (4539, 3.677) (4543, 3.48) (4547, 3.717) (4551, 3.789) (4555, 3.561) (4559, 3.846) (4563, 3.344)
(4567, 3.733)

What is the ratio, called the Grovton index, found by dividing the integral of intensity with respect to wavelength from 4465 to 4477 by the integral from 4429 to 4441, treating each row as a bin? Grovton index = 0.916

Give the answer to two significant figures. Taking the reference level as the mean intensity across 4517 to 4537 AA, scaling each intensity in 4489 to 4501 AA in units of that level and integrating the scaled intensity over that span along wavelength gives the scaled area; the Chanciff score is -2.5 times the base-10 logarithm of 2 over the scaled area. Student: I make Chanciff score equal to 1.9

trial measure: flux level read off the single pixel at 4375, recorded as 4.285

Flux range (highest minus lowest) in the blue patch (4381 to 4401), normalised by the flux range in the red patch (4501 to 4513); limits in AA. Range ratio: 1.6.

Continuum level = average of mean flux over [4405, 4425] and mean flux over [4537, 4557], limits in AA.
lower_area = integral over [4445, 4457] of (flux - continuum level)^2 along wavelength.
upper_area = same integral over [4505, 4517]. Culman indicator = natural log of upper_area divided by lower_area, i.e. -1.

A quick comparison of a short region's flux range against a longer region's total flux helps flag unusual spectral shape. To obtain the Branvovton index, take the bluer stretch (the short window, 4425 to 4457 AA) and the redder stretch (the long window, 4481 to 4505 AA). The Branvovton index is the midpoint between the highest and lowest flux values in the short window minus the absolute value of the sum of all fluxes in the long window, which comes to -18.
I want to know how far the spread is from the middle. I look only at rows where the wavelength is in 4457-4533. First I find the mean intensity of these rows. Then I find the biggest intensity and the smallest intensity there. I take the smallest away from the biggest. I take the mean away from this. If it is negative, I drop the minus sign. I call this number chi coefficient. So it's 2.4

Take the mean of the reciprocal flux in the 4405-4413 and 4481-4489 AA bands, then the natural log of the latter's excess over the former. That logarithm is -3.9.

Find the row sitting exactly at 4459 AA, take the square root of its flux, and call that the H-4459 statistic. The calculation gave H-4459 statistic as 1.95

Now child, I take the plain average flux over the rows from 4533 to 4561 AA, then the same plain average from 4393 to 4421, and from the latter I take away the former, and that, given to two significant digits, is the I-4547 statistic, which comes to 0.47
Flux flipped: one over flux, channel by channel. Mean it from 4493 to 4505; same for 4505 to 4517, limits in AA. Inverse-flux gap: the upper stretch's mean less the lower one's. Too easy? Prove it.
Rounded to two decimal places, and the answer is -0.01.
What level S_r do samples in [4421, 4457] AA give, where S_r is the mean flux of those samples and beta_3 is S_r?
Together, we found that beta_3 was 3.696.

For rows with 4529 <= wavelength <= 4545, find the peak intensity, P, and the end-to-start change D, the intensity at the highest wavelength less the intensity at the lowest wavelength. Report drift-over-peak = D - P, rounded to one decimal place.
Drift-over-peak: -4.1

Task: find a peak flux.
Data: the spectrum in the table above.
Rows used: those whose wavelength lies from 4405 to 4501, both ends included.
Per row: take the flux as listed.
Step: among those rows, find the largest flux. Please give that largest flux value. 4.193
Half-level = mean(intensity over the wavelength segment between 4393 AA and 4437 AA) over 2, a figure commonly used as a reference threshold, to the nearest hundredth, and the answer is 2.03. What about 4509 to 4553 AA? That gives 1.86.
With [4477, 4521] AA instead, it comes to 1.87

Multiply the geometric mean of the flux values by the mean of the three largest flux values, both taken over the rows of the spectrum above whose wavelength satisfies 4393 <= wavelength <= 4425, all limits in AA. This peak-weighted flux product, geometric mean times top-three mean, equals 17.8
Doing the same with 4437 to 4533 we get 14.0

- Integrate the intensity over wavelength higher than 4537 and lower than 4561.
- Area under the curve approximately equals 88.3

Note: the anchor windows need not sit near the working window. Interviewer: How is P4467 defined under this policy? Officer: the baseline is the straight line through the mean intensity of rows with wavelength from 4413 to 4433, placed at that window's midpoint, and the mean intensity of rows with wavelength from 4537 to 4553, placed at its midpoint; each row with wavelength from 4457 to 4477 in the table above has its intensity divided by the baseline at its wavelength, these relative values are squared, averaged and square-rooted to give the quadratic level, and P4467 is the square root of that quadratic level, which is 0.93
